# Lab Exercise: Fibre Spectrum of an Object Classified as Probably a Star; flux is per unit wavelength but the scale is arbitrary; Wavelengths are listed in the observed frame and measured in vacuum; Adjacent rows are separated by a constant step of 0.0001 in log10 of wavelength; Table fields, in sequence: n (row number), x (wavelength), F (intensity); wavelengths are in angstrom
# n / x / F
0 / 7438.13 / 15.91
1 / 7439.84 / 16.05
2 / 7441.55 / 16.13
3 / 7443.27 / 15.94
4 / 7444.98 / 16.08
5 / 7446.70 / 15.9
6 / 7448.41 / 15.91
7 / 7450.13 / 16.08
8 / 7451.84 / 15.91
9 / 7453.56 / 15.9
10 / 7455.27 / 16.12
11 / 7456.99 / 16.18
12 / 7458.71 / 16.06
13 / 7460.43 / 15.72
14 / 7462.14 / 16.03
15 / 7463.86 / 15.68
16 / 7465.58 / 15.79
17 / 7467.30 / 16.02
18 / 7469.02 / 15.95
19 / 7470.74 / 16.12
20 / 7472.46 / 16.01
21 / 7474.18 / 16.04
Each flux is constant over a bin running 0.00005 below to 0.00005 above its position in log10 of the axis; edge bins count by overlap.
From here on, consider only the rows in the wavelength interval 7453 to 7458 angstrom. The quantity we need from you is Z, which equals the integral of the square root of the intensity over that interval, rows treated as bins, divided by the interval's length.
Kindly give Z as 4.01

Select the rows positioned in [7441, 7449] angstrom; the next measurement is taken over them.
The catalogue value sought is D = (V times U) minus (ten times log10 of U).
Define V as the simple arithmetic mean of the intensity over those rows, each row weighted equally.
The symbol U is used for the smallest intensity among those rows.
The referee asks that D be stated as 242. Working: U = 15.9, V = 15.99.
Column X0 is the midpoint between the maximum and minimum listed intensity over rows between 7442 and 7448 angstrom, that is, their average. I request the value 16.0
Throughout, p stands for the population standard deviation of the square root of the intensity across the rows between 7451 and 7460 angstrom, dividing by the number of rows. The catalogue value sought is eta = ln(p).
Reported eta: -4.27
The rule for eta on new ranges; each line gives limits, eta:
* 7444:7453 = -4.54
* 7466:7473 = -4.88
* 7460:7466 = -4.07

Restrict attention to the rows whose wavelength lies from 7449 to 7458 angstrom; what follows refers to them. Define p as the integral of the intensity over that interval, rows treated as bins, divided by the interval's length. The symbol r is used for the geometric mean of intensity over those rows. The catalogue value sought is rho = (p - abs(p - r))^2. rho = 257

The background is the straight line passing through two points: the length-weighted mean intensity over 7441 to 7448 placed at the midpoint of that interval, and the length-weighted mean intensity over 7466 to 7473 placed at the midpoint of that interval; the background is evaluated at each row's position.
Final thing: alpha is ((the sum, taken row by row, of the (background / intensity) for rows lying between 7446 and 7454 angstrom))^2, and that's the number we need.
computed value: 25.2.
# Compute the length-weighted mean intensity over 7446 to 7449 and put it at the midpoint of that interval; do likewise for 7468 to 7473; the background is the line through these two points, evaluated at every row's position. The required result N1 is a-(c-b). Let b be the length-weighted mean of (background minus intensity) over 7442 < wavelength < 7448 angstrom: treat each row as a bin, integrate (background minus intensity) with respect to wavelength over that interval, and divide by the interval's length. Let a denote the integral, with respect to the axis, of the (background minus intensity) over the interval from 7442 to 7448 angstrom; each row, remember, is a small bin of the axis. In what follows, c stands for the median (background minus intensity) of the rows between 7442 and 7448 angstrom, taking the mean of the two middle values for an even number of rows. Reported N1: -0.39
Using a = -0.4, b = -0.059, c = -0.027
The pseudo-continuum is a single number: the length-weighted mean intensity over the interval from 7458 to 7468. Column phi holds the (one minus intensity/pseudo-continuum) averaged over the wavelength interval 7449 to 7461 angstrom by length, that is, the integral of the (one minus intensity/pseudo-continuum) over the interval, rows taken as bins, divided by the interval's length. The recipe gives -0.007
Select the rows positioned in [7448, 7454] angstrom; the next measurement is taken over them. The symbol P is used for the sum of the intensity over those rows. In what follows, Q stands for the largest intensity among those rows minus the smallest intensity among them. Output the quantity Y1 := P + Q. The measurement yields 64.0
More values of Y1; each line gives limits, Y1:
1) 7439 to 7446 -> 64.4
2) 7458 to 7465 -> 63.9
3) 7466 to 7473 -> 64.3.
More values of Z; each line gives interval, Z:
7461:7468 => 3.99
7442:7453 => 3.99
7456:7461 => 3.99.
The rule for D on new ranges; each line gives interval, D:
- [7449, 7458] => 243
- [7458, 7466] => 237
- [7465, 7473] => 240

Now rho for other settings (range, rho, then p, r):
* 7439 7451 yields 256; 16.01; 16.0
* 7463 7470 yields 251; 15.86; 15.9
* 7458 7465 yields 252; 15.87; 15.9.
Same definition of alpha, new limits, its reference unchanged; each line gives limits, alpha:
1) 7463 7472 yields 25.3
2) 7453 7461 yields 25.0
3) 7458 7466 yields 25.5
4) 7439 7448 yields 24.9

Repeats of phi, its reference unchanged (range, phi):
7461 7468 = 0.001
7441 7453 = -0.007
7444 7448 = -0.006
